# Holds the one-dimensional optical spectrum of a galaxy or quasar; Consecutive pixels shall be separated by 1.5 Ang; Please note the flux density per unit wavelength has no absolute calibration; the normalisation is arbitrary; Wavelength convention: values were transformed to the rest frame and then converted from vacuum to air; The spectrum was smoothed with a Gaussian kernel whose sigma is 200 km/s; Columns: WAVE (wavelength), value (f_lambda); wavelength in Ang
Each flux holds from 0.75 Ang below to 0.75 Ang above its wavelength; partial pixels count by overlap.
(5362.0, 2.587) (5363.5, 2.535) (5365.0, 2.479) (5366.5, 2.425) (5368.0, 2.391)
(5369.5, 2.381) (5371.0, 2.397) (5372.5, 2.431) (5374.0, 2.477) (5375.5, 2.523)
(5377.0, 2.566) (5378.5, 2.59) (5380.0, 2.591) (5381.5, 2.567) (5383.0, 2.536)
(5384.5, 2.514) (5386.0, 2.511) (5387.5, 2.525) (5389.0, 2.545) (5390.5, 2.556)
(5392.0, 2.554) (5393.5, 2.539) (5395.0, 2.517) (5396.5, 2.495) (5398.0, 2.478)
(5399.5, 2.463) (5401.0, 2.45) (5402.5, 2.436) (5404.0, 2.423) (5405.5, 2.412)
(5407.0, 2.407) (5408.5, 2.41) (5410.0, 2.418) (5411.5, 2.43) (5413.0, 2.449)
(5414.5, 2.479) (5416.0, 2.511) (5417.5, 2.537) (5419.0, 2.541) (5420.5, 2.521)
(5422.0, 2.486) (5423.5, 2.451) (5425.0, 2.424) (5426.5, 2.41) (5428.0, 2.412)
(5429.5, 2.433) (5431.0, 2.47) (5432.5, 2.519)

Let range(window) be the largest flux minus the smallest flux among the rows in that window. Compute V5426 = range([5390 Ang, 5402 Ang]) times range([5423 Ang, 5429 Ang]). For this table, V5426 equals 0.0043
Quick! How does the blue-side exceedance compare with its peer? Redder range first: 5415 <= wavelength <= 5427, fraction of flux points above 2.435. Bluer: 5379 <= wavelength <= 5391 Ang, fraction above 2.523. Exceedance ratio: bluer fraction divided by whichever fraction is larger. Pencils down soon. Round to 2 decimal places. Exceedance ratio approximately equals 1.00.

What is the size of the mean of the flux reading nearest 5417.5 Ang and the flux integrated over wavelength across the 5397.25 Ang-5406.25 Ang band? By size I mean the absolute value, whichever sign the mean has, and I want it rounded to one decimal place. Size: 12.3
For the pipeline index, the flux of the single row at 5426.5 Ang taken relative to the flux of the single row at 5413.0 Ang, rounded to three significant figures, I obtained 0.984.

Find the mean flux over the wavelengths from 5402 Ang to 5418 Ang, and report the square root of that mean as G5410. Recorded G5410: 1.56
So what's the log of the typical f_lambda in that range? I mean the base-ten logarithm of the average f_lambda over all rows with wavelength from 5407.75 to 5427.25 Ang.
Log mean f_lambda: 0.392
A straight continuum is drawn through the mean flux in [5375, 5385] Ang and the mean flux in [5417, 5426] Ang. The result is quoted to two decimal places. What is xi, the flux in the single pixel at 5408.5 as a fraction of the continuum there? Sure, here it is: 0.96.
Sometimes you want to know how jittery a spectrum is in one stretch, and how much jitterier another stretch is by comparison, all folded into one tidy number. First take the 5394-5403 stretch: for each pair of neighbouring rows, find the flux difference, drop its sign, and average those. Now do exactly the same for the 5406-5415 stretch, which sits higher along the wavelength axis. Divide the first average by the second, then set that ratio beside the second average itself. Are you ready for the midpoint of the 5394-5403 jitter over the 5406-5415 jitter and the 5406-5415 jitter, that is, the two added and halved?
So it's 0.57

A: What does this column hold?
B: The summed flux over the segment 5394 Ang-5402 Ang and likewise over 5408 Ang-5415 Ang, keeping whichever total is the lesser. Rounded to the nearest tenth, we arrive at 12.2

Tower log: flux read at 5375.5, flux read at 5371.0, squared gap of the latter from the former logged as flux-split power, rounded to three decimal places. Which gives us 0.016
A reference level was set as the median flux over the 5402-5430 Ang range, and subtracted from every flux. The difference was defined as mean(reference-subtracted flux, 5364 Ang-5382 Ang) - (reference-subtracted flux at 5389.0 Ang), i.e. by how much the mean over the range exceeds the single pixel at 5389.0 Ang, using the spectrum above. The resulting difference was -0.06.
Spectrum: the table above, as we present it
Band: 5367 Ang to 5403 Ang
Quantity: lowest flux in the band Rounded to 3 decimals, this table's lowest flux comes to 2.381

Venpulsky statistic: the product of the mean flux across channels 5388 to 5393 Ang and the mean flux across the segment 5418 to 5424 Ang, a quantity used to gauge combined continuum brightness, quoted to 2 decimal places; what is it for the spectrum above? 6.38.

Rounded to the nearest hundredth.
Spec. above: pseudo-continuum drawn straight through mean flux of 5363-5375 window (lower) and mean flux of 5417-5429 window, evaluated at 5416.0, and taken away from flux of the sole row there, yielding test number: 0.04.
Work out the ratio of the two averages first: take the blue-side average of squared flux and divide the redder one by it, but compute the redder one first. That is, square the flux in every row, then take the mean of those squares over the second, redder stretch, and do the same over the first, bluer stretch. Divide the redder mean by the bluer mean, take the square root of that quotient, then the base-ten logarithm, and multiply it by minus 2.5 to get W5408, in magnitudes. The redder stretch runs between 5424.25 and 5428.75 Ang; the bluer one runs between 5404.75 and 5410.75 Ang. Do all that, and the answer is 0.00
